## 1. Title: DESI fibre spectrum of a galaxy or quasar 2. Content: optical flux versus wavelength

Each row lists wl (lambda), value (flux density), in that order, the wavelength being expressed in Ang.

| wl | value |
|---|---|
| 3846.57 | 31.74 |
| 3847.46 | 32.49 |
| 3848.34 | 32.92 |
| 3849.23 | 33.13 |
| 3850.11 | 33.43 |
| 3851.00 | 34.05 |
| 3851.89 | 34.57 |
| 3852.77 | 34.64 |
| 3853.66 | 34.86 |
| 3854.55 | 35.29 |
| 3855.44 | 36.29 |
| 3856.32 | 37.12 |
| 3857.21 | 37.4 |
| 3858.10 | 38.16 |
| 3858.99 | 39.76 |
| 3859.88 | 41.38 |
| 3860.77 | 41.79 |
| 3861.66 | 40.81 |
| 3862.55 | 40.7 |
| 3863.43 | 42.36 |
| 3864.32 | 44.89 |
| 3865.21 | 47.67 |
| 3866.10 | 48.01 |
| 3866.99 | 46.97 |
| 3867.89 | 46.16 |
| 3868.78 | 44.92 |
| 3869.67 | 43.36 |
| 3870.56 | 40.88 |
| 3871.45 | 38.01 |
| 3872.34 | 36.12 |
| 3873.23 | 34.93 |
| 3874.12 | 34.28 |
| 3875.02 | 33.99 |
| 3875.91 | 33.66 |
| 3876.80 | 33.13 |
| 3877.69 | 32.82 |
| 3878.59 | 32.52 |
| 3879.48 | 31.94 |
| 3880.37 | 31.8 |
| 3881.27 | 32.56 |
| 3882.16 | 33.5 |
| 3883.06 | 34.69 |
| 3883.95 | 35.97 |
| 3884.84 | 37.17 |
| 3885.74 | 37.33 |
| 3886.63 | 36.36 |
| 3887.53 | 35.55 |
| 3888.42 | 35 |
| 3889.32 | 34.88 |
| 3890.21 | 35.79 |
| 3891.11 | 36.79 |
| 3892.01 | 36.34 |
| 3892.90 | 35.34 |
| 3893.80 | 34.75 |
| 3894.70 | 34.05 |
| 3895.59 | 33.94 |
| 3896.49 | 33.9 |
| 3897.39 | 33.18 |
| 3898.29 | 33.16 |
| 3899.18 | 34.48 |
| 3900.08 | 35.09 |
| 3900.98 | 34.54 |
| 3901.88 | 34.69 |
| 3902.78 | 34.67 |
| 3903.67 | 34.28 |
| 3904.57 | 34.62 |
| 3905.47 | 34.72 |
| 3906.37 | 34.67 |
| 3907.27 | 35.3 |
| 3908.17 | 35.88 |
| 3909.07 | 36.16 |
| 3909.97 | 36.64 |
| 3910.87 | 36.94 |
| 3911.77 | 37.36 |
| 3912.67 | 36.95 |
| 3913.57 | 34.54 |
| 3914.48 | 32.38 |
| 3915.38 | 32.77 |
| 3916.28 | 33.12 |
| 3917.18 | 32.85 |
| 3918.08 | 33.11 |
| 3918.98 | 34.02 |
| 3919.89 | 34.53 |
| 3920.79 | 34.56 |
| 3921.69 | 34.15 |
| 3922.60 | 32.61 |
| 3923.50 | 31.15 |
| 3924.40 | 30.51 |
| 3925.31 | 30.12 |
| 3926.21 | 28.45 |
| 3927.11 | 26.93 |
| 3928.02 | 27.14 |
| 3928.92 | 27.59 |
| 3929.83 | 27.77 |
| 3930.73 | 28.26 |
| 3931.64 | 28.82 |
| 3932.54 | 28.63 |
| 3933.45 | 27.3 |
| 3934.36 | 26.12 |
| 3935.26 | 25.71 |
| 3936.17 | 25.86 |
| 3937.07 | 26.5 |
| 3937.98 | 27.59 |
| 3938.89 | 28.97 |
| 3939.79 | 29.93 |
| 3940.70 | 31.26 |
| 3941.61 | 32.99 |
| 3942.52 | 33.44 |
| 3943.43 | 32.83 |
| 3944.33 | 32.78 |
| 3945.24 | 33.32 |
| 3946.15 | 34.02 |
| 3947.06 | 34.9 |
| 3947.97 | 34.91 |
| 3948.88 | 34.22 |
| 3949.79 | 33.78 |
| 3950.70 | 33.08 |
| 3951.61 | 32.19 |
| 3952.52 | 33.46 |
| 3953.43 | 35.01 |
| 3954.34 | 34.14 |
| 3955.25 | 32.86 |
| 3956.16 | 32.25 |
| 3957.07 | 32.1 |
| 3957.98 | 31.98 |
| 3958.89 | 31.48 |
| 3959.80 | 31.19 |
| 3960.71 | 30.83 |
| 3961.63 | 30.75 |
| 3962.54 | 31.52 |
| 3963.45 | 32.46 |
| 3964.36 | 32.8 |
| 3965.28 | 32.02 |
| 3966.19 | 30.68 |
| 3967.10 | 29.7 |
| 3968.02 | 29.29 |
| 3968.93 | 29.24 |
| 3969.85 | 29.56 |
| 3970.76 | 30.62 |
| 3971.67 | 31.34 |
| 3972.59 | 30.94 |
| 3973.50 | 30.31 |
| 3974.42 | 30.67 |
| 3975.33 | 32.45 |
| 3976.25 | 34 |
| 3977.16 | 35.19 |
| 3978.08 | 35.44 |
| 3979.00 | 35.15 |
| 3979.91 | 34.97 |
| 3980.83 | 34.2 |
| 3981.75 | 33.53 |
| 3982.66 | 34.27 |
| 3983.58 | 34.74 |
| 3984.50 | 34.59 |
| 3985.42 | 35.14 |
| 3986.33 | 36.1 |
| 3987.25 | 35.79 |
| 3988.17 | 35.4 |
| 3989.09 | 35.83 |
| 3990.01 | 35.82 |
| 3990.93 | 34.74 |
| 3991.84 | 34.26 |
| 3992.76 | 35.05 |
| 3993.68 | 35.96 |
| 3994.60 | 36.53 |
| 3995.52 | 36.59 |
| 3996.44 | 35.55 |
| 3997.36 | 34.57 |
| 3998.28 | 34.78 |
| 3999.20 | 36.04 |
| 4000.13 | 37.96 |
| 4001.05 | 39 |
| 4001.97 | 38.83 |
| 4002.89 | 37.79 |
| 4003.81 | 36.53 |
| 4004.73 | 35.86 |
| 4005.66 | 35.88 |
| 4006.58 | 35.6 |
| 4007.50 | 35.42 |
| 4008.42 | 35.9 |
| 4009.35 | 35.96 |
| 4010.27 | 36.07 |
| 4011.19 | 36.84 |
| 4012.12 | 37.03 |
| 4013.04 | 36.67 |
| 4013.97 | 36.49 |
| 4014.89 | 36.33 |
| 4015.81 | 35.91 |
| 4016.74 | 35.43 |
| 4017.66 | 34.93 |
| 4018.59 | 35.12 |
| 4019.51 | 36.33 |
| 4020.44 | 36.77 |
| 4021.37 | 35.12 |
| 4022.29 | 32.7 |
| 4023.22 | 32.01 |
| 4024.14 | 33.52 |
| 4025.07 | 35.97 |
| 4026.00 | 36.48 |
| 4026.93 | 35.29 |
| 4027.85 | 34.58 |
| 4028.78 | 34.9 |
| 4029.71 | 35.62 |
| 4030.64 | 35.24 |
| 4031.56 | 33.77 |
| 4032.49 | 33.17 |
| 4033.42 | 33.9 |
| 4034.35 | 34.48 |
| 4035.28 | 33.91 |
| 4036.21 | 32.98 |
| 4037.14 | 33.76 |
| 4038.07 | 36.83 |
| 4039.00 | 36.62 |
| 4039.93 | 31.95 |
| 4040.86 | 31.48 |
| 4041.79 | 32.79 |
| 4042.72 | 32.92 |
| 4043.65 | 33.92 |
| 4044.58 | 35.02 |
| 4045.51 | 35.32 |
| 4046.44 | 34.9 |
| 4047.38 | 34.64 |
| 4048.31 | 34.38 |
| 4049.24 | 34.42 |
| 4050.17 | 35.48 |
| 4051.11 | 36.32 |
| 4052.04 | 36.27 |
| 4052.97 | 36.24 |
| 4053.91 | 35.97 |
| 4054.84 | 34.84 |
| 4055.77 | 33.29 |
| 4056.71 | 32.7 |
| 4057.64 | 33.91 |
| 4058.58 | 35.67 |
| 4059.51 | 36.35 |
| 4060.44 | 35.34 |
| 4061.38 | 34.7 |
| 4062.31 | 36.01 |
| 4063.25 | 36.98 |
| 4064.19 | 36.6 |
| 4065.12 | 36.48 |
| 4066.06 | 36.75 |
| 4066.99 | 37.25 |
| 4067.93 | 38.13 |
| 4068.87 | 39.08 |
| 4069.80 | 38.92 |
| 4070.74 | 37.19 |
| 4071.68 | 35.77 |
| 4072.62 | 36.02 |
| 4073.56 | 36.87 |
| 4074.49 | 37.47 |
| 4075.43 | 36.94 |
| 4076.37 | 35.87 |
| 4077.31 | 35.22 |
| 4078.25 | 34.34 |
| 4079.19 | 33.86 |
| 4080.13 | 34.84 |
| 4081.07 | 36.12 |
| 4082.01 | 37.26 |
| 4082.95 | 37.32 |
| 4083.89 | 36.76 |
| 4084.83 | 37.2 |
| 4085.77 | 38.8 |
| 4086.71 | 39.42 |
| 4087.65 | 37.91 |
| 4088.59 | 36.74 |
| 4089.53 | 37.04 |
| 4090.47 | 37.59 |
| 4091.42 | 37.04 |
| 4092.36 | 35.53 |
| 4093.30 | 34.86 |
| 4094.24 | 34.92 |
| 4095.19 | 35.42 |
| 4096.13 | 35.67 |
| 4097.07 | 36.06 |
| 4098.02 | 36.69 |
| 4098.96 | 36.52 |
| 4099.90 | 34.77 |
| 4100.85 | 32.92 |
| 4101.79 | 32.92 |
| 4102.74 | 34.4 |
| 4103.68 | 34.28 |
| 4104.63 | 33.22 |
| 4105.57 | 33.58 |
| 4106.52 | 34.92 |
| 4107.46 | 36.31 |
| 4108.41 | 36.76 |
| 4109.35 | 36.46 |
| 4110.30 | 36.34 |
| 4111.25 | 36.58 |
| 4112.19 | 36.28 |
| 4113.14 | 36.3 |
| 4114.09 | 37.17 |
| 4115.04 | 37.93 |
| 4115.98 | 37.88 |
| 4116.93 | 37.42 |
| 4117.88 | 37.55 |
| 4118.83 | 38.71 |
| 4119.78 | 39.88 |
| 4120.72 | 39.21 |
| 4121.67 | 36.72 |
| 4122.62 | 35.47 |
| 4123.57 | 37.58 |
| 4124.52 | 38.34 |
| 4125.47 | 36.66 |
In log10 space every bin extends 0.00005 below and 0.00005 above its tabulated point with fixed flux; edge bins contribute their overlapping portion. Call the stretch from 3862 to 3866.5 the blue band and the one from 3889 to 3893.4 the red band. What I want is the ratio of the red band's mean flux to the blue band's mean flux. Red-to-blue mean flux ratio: 0.80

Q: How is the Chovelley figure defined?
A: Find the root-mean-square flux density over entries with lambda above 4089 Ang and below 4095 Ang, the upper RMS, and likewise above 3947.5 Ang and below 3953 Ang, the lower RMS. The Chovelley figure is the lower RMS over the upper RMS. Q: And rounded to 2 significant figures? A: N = 0.93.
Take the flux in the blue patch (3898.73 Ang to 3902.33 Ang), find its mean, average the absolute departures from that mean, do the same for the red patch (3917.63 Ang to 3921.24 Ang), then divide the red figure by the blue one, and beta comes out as 2.5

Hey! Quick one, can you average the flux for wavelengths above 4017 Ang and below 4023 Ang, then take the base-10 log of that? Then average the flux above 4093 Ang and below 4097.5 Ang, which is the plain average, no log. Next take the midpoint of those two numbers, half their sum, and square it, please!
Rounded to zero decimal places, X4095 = 341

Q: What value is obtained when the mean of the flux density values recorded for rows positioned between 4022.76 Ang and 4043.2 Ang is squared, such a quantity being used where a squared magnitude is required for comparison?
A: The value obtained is 1169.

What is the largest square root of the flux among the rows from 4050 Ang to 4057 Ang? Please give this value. 6.03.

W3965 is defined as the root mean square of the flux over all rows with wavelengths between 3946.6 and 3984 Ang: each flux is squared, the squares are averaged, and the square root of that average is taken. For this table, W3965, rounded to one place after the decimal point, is 32.6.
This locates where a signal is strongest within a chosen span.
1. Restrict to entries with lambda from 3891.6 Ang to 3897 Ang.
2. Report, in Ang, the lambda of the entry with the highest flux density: 3892.01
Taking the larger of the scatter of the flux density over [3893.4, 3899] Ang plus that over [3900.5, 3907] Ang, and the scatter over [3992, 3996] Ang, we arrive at 0.7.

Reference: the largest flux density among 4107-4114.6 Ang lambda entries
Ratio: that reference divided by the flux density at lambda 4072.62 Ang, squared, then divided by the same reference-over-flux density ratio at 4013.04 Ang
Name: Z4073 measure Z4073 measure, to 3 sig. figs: 1.05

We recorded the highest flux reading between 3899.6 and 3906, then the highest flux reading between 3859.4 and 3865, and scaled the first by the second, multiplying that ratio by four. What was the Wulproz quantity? 3.1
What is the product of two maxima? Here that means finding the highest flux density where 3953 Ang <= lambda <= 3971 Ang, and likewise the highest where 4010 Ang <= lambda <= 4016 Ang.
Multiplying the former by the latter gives 1296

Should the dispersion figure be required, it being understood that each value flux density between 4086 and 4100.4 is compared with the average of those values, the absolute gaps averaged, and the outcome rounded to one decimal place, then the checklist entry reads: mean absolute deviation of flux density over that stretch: 1.0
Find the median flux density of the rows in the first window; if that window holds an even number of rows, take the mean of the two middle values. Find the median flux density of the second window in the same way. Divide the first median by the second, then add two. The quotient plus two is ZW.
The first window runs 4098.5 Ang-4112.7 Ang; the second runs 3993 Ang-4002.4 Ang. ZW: 2.96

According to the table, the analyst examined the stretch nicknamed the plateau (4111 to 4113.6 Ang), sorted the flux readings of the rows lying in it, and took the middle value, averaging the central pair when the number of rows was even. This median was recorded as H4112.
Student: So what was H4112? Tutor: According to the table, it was 36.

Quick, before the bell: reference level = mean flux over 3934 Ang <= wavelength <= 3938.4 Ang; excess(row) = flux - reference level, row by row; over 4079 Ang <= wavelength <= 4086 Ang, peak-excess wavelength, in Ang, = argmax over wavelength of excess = 4085.77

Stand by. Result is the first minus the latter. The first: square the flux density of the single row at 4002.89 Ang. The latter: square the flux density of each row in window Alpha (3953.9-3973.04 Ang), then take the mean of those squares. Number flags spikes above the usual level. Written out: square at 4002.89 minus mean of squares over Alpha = 446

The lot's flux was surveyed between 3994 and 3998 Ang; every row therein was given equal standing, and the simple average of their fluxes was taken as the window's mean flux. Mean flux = 35.8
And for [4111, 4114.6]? 36.6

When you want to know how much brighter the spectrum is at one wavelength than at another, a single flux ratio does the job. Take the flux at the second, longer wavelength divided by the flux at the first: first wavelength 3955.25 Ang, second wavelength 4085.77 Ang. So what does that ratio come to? 1.18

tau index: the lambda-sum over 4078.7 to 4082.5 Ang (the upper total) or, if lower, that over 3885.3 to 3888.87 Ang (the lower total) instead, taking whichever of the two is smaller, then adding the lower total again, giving 286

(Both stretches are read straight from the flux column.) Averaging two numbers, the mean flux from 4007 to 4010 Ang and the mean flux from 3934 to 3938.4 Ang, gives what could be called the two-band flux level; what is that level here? 31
